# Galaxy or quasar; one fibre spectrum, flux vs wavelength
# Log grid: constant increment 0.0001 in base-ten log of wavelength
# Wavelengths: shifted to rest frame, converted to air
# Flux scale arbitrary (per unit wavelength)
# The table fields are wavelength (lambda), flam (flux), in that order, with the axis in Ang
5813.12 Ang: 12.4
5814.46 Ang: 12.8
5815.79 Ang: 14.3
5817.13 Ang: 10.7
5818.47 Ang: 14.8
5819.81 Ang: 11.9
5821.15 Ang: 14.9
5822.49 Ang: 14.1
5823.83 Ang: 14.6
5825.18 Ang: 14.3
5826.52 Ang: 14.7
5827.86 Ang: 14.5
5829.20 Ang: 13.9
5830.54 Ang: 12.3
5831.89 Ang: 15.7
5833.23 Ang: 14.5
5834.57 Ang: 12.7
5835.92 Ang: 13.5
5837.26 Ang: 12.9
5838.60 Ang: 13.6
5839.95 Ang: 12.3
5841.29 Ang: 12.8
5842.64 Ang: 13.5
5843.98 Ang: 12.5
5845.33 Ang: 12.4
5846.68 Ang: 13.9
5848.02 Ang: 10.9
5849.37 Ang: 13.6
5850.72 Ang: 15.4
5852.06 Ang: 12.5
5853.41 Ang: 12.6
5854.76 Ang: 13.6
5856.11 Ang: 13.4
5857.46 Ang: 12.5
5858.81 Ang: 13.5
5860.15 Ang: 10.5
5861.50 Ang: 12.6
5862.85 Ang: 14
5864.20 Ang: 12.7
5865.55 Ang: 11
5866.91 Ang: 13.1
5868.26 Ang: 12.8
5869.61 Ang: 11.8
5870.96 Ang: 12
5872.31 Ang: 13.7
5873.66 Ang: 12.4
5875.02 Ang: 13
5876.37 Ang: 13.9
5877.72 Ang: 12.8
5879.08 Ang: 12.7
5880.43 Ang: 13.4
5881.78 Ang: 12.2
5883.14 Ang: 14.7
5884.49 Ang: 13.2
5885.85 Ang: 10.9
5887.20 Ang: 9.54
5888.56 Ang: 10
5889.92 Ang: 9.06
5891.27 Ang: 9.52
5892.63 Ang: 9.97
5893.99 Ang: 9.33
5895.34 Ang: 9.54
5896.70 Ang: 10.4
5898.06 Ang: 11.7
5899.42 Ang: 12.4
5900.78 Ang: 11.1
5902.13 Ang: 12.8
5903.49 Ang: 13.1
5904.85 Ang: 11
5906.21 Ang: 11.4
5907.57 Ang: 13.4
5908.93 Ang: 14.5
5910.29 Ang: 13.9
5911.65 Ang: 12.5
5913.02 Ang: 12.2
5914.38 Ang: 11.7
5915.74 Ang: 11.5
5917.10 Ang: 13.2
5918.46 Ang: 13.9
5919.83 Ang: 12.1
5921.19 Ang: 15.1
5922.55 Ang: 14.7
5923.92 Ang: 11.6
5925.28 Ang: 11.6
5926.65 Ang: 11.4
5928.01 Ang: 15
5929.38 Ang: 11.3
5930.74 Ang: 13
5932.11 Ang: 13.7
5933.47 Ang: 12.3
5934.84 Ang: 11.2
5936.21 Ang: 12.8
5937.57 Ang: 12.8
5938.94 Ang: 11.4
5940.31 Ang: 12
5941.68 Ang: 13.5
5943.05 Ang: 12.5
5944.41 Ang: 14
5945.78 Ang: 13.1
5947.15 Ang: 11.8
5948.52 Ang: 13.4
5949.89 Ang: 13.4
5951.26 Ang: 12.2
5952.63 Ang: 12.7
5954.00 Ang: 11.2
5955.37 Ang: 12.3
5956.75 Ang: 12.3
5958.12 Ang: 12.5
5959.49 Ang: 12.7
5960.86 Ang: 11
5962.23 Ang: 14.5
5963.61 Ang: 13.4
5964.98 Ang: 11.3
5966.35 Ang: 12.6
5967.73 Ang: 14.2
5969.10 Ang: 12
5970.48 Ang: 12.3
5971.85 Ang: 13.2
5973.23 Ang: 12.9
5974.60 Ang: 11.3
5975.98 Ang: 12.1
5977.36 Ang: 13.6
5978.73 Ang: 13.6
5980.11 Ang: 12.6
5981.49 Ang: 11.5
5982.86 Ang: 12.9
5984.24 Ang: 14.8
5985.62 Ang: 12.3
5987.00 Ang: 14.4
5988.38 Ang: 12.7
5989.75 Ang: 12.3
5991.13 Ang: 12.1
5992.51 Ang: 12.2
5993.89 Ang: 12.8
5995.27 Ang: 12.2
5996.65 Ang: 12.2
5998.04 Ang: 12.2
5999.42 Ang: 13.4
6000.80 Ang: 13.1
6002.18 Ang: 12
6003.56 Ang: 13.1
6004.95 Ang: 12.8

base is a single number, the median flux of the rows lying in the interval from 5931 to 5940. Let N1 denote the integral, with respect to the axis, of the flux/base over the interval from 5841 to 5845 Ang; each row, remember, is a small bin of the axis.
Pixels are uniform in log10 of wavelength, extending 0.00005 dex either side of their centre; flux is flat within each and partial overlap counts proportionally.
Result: 4.1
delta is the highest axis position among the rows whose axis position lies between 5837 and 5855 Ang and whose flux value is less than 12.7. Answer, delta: 5853.41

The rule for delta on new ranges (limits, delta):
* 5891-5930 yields 5929.38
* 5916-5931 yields 5929.38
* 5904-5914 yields 5913.02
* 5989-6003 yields 6002.18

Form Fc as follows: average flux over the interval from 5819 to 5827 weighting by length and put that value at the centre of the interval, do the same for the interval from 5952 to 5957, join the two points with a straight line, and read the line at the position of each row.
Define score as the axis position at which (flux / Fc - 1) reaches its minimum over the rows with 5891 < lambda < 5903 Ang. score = 5893.99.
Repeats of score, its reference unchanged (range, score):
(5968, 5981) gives 5974.60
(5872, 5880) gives 5873.66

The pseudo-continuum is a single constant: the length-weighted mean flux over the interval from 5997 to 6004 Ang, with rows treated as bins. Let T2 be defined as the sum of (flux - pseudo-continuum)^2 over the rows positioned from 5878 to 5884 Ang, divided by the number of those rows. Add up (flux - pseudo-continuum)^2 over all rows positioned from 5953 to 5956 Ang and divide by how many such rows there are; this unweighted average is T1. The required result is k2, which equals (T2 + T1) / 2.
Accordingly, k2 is 1.2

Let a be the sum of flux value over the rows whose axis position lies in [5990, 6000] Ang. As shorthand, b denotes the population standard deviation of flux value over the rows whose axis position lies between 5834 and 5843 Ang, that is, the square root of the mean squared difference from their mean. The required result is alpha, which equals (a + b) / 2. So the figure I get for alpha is 43.8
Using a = 87.1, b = 0.5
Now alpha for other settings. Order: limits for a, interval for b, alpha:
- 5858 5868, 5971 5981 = 44.1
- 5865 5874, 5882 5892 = 44.4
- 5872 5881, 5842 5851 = 46.6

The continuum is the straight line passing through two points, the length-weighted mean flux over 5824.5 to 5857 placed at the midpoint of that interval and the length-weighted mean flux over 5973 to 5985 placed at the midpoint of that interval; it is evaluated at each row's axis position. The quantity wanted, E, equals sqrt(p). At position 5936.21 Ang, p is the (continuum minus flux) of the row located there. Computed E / 0.4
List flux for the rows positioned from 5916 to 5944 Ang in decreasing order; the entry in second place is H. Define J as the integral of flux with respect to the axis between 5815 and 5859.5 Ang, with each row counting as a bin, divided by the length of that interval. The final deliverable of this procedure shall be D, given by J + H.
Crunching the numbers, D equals 28.4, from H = 15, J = 13.4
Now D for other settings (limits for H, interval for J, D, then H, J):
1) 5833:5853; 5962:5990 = 27.4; 14.5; 12.9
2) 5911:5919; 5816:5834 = 27.1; 13.2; 13.9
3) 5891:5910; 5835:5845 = 26.4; 13.4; 13.0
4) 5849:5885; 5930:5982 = 27.3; 14.7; 12.6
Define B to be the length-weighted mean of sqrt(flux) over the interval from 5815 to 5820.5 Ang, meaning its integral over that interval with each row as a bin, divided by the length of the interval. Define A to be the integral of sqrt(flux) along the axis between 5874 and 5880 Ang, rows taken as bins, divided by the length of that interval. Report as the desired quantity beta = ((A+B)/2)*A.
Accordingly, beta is 13.0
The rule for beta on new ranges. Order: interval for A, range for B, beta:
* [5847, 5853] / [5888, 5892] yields 12.1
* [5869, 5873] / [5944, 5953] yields 12.6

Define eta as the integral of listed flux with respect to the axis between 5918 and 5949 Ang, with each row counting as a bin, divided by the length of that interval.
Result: 12.8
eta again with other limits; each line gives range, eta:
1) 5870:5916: 11.9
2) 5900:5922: 12.7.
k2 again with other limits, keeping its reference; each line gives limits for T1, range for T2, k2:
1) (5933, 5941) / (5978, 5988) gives 1.1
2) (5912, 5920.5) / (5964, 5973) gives 0.8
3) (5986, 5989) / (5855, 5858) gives 0.8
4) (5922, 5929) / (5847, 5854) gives 2.5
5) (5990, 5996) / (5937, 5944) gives 0.4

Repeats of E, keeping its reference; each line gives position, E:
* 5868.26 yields 0.7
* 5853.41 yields 0.9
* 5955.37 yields 0.8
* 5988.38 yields 0.3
